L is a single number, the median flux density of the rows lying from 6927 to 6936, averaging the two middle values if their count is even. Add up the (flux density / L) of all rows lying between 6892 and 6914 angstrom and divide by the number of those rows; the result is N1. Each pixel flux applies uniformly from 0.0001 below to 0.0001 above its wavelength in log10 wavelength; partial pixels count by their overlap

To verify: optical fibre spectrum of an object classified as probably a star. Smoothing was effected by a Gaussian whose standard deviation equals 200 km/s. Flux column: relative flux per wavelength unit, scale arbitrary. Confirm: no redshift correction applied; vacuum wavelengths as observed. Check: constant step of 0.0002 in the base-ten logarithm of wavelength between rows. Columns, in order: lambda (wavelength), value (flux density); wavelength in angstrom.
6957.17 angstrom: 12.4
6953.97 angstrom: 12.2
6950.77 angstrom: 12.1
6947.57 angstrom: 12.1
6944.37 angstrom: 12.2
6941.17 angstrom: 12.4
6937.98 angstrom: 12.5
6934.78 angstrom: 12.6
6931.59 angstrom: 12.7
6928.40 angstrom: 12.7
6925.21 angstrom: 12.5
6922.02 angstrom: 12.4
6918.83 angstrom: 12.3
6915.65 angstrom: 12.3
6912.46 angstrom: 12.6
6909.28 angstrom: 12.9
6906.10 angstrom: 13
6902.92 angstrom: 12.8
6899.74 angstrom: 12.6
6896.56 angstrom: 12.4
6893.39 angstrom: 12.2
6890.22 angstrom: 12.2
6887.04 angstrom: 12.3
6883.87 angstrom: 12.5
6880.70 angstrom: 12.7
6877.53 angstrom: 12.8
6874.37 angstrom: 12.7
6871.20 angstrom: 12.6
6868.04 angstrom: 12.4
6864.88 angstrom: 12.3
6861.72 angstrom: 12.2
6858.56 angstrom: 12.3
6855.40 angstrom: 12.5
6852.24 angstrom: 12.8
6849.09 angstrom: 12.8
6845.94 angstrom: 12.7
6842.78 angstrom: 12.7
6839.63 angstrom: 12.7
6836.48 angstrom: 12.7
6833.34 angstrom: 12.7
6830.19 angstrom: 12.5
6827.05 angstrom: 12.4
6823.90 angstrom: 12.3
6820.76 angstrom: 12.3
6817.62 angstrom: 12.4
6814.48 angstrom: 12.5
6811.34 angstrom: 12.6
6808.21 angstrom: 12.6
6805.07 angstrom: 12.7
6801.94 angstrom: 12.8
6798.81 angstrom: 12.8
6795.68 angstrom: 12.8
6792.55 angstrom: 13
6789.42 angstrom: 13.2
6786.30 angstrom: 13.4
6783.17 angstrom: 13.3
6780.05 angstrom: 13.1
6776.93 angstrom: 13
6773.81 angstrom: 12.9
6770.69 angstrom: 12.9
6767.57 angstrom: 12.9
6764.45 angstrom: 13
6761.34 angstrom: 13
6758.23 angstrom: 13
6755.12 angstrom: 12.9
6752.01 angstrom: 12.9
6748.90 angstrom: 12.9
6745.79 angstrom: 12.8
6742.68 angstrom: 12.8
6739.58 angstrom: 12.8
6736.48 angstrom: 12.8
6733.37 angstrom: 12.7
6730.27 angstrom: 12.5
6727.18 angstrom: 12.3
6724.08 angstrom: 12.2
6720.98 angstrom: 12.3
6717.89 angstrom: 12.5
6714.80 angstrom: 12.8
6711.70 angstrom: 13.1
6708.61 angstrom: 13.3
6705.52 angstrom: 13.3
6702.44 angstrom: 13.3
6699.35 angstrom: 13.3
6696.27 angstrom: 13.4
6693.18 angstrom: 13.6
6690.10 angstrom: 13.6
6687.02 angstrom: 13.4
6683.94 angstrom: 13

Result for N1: 1.00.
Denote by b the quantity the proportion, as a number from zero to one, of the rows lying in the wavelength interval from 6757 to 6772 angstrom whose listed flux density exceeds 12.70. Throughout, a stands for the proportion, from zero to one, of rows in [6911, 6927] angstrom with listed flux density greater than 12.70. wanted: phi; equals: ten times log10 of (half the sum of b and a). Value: -3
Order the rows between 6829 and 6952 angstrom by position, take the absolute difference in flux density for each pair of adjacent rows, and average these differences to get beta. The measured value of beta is 0.12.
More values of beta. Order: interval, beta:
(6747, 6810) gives 0.08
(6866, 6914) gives 0.16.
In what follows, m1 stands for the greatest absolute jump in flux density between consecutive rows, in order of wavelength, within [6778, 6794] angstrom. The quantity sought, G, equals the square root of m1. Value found 0.45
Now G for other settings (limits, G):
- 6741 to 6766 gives 0.32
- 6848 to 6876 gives 0.55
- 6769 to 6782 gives 0.32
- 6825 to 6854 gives 0.45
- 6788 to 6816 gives 0.45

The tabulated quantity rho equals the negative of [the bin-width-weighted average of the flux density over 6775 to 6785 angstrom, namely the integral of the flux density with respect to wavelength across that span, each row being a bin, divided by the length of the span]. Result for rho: -13.1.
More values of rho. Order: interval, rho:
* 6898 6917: -12.7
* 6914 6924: -12.3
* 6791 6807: -12.8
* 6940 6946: -12.3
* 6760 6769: -13.0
